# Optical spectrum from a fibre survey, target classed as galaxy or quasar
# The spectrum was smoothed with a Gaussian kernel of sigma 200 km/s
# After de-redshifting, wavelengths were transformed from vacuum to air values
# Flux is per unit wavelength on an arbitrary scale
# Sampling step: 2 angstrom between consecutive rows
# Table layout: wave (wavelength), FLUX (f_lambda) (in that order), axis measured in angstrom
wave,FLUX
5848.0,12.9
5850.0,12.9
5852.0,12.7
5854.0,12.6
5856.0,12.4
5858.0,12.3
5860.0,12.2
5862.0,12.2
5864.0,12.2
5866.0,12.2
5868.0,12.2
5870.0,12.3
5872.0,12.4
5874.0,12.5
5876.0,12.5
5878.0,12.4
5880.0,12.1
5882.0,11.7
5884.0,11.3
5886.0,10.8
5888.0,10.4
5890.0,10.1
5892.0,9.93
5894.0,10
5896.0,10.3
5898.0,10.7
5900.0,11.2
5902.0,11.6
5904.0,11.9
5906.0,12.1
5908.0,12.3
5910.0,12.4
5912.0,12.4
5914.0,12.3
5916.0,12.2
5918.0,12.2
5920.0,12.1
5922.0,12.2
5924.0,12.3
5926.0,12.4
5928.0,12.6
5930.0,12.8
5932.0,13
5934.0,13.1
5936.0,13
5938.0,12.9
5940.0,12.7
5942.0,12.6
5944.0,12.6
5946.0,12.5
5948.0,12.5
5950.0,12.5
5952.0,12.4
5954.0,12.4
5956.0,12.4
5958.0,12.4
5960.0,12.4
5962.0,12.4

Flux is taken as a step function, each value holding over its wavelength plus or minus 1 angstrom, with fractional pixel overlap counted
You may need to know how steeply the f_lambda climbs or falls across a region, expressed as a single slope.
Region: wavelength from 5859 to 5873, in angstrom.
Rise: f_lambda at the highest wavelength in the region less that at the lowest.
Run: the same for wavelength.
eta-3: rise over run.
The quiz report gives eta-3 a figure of 0.02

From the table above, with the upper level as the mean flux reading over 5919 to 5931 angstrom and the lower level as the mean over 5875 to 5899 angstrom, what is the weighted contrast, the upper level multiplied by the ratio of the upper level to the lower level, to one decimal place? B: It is 14.0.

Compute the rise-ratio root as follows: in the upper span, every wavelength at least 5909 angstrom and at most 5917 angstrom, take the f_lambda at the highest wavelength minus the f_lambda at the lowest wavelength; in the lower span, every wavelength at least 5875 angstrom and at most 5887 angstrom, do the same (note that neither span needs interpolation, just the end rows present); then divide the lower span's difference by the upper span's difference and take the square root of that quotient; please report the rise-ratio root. 2.92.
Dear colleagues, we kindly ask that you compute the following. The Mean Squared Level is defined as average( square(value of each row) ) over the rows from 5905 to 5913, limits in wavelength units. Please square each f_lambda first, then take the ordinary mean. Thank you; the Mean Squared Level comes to 151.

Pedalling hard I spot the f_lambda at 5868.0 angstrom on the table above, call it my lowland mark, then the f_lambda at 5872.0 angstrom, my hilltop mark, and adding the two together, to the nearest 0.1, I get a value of 24.6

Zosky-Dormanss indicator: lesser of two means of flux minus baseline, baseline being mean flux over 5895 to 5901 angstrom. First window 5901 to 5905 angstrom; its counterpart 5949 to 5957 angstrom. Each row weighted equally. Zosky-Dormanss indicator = 1.0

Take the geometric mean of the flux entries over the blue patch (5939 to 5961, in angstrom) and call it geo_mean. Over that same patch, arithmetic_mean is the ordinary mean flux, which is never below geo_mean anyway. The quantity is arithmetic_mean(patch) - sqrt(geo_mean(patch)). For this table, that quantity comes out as 8.96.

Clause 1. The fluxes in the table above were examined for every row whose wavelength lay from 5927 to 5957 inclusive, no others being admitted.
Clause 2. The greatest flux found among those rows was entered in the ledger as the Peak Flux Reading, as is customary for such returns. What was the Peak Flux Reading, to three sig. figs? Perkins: 13.1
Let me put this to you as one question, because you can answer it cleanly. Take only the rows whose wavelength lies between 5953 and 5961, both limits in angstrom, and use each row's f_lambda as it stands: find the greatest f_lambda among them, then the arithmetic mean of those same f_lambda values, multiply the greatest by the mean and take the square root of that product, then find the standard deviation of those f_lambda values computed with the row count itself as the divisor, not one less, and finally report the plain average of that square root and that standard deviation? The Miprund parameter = 6.20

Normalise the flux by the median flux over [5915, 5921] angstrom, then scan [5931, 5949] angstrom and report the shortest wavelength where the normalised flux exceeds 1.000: 5932.0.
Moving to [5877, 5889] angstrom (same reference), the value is 5878.0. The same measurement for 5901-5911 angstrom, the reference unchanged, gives 5908.0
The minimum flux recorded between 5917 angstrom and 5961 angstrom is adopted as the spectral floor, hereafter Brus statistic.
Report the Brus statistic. 12.1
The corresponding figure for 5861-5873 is 12.2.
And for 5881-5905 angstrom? 9.93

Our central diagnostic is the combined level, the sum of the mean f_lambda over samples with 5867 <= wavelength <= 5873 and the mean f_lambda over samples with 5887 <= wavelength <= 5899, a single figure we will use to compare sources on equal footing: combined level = 22.5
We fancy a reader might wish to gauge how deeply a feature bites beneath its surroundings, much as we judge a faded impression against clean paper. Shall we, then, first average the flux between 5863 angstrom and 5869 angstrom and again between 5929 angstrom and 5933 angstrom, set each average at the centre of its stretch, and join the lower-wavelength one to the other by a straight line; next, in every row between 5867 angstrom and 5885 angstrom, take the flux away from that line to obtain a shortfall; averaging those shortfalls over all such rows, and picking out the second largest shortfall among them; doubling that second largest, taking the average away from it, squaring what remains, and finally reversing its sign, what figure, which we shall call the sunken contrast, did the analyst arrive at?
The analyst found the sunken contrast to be -1.4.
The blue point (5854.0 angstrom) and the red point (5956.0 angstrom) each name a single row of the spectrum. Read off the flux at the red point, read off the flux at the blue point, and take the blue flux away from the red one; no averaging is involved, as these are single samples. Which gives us -0.20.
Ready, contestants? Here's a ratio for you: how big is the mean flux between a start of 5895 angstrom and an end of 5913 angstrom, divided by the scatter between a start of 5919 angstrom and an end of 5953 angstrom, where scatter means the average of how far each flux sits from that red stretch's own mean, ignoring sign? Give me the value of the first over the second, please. 52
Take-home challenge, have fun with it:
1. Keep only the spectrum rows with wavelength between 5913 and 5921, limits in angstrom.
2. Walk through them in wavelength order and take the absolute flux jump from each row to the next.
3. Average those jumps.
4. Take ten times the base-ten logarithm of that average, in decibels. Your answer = -12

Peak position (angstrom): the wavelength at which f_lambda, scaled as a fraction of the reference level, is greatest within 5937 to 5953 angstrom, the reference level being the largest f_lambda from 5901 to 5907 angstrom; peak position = 5938.0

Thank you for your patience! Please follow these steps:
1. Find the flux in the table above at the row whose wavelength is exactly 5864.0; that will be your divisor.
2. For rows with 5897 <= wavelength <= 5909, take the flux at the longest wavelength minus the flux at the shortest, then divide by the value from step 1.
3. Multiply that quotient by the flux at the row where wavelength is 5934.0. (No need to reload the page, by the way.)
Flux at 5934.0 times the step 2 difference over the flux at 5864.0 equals 1.7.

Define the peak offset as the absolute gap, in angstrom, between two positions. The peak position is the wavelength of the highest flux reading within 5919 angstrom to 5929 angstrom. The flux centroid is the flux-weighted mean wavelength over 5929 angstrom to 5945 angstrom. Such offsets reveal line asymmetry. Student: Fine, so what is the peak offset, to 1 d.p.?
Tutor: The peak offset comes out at 9.0 angstrom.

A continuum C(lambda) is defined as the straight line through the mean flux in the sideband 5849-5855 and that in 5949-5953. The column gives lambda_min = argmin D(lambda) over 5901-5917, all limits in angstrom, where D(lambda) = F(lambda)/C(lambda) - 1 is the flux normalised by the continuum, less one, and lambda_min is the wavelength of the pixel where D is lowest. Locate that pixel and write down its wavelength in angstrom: 5902.0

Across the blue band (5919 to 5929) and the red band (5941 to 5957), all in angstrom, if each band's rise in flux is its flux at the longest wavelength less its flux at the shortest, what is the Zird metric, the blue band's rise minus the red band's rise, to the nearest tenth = 0.7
